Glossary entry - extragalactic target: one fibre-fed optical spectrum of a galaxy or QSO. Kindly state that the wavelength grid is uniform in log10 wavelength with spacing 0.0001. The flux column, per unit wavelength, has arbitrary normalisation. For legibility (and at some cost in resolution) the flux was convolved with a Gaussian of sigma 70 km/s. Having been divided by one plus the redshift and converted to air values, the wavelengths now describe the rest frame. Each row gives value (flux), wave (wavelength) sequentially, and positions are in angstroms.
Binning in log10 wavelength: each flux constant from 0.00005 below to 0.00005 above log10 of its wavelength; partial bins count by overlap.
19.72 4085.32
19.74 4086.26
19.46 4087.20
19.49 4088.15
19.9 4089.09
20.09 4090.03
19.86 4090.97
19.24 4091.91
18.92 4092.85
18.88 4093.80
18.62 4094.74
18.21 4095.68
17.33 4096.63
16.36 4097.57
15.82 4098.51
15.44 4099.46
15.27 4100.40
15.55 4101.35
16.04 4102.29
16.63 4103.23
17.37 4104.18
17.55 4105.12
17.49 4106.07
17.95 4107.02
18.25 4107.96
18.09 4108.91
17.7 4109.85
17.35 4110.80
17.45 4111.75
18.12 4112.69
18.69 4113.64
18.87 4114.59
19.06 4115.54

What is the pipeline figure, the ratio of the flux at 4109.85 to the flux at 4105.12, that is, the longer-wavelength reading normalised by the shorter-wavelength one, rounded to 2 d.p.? 1.01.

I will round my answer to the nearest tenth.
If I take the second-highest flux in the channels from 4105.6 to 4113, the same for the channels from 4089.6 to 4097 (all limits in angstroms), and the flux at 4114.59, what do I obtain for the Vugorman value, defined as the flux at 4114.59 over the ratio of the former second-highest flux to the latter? 20.7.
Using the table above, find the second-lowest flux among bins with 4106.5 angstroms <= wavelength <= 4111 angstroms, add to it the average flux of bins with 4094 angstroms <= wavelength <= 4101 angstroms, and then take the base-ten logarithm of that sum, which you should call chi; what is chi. 1.54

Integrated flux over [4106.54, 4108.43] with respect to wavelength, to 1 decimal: 34.2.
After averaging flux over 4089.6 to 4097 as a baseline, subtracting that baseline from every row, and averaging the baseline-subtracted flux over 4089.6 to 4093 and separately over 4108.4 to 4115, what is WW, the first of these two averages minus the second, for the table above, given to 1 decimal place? 1.5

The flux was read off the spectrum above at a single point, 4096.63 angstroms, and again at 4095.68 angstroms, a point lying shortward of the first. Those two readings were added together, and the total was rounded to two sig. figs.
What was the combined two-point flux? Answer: 36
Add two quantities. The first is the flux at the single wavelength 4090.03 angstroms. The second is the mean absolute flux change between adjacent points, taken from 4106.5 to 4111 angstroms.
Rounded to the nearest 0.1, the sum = 20.4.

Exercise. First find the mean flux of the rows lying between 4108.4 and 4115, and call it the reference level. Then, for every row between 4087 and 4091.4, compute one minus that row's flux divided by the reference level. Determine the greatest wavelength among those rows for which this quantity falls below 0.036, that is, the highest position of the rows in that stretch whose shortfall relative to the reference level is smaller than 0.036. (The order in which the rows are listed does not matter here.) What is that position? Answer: 4090.97 angstroms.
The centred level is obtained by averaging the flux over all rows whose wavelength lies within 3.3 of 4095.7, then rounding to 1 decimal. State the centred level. 17.7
